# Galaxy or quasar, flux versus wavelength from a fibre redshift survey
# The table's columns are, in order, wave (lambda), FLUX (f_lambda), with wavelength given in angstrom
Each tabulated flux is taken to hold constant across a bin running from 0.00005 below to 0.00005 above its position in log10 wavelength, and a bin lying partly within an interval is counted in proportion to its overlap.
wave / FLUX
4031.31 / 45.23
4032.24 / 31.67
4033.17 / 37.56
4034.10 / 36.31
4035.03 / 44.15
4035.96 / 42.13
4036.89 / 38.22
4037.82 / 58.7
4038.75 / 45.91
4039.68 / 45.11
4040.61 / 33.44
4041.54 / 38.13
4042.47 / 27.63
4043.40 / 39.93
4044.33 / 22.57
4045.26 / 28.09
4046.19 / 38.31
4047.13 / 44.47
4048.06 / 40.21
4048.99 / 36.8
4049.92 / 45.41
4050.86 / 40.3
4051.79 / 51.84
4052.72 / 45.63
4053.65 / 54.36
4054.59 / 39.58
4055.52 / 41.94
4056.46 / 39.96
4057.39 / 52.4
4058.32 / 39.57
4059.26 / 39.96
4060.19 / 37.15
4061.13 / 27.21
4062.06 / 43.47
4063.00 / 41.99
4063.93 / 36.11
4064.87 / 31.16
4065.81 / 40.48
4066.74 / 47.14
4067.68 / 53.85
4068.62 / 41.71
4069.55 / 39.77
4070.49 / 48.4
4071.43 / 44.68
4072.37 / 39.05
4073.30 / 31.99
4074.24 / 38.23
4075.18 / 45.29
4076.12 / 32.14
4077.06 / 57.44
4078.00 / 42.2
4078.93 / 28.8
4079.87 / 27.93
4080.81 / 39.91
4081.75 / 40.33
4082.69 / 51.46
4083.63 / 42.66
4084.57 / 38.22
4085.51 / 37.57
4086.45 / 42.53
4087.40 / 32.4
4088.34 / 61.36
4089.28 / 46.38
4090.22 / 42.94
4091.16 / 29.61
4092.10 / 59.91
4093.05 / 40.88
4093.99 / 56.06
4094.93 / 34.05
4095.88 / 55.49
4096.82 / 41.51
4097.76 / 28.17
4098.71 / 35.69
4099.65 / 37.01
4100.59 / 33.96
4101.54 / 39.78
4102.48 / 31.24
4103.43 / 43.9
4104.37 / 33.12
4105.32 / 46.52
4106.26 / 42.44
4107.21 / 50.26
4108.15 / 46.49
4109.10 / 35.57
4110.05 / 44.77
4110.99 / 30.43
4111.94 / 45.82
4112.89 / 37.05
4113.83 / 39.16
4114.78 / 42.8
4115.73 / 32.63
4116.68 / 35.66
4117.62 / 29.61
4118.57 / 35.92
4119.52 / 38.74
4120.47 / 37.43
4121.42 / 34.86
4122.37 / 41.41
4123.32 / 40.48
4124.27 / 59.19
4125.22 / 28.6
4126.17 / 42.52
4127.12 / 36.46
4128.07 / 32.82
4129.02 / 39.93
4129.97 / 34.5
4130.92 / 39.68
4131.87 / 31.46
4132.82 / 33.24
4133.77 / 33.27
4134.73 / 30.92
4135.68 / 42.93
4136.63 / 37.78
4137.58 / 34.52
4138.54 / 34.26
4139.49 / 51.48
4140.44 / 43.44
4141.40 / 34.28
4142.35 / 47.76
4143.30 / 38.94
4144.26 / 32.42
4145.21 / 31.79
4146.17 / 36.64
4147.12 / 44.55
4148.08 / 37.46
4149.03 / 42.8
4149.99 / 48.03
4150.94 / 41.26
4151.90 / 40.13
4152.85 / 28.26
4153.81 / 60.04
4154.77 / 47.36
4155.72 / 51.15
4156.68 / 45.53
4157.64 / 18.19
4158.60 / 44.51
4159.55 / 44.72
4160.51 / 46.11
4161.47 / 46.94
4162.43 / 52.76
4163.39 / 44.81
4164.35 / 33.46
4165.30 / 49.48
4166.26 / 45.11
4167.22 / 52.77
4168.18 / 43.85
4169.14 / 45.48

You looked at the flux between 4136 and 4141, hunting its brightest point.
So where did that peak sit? 4139.49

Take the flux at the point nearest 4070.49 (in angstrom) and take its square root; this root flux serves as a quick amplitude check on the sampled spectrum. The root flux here 6.96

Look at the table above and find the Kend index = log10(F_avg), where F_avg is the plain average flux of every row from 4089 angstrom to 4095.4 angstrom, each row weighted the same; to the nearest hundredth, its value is 1.65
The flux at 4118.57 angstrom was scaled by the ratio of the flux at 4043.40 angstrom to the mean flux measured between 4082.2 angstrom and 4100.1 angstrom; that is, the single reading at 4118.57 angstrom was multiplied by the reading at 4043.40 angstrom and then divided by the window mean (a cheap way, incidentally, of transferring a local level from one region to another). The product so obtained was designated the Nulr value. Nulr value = 33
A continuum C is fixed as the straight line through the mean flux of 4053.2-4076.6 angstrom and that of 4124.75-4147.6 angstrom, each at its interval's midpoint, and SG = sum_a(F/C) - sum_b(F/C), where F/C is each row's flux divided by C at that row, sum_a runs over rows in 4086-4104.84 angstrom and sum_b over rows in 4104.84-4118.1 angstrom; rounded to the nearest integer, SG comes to 6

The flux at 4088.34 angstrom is 61.36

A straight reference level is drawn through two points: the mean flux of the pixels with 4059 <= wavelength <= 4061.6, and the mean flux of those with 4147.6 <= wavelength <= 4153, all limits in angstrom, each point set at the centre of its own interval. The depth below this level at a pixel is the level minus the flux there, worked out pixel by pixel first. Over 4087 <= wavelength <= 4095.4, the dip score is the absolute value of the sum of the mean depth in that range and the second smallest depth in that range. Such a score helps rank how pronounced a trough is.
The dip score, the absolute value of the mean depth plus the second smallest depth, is 32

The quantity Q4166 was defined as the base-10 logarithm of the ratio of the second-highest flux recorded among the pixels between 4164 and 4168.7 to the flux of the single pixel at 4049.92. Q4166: 0.04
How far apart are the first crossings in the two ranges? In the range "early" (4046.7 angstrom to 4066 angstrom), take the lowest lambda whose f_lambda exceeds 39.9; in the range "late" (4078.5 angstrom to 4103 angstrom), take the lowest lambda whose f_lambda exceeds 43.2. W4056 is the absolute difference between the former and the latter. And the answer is 35.6 angstrom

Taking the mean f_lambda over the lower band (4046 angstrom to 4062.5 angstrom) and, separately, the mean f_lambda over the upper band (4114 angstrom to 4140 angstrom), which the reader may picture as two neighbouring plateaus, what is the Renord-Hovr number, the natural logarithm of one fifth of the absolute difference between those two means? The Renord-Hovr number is -0.1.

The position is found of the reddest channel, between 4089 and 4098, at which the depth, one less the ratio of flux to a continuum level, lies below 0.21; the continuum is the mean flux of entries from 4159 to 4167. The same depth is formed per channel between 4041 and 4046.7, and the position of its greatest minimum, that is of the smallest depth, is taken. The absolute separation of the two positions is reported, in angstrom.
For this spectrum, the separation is 53.4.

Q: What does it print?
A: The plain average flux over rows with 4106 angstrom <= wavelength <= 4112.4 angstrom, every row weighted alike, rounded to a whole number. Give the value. 42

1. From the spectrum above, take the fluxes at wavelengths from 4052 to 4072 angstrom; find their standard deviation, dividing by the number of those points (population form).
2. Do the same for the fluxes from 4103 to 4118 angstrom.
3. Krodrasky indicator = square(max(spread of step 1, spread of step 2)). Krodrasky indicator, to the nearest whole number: 43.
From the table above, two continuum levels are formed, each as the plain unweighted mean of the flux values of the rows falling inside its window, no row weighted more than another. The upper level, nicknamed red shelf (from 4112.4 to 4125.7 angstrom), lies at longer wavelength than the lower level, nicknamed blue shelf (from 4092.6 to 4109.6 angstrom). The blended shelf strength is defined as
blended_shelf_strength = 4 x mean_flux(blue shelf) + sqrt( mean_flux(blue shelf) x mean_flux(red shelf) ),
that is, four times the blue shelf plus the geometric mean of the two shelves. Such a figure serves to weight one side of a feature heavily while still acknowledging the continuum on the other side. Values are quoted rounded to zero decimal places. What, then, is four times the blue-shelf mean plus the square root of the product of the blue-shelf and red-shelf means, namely 202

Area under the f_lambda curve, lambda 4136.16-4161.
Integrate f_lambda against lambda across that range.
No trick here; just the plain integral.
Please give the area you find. 1016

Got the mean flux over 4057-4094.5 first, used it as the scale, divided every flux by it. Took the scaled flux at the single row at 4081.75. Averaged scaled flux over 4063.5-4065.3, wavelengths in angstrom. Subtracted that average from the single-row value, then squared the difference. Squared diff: 0.026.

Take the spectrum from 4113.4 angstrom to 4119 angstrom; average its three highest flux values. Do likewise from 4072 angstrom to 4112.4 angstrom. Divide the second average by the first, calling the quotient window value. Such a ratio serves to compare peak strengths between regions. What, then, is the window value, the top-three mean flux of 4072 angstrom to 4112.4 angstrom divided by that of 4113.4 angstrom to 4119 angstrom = 1.52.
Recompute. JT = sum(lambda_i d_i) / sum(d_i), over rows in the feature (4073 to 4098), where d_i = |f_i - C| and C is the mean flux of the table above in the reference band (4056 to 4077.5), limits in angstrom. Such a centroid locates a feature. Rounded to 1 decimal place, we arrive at 4086.4 angstrom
